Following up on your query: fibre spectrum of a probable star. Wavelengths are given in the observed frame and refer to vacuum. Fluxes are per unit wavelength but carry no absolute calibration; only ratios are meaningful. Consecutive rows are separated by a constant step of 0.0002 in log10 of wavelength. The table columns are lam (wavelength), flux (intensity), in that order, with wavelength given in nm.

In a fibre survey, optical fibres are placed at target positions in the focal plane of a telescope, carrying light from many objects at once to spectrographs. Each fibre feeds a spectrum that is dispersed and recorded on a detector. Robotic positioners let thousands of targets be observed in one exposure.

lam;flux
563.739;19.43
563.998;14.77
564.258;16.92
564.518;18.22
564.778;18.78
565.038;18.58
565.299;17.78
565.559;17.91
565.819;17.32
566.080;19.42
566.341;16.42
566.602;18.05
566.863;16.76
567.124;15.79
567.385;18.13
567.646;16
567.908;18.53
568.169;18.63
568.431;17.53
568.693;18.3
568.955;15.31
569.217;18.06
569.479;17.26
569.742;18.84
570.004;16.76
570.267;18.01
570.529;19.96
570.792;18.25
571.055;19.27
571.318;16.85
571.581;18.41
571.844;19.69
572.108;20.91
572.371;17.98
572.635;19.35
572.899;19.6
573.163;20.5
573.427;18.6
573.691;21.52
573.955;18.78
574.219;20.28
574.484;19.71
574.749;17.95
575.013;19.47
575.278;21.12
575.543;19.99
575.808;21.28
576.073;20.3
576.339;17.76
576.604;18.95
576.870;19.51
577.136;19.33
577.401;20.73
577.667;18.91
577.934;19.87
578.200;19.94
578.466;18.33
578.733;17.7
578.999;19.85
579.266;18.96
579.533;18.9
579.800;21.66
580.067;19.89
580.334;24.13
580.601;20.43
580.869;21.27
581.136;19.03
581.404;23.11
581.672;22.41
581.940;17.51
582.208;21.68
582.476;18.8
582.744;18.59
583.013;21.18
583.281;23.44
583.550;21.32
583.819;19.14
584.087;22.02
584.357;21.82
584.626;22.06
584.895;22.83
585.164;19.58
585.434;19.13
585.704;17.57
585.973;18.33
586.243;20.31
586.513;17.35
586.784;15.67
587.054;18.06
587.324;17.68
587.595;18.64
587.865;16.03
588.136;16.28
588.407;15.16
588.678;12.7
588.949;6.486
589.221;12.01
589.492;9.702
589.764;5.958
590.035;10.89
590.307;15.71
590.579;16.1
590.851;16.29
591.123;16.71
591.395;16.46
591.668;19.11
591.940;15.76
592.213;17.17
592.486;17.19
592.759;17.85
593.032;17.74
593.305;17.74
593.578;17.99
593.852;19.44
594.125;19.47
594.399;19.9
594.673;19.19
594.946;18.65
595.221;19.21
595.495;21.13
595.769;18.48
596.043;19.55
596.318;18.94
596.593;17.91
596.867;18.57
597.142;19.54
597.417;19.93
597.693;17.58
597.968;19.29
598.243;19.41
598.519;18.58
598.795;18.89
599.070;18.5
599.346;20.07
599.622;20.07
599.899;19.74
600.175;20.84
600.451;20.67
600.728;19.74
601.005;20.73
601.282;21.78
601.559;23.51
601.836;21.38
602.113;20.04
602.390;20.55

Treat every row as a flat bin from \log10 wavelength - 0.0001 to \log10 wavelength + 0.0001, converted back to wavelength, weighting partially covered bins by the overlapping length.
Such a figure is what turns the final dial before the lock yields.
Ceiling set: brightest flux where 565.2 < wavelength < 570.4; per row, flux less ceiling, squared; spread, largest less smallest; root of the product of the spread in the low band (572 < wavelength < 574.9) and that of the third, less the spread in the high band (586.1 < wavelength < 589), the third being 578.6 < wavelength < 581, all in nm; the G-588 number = -157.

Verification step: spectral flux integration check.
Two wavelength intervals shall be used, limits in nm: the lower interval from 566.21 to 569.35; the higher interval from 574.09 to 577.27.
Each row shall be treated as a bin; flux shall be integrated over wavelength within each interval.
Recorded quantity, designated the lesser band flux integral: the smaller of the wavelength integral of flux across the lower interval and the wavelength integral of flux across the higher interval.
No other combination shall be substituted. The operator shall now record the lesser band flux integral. 54.3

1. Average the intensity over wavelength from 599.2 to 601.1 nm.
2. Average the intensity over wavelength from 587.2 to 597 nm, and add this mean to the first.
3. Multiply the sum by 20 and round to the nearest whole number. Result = 735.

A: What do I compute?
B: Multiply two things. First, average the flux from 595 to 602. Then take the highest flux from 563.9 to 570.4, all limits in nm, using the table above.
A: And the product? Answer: 384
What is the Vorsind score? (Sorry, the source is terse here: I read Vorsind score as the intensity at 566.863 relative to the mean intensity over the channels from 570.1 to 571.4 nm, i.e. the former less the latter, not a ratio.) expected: -2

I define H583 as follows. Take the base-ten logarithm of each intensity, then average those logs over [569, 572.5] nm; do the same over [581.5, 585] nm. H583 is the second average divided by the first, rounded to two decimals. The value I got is 1.04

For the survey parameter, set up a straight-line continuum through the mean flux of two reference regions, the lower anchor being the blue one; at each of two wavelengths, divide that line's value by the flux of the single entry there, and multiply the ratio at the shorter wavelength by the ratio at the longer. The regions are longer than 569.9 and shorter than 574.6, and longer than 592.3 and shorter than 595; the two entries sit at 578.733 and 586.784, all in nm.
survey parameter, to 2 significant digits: 1.3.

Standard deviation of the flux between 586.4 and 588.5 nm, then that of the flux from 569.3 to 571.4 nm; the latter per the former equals 0.93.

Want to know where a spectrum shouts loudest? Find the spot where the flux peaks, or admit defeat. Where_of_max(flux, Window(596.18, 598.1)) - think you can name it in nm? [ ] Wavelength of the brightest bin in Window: 597.417 nm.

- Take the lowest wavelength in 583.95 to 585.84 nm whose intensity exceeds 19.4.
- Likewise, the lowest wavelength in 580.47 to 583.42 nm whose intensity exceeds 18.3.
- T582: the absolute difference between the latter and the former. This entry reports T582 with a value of 3.49 nm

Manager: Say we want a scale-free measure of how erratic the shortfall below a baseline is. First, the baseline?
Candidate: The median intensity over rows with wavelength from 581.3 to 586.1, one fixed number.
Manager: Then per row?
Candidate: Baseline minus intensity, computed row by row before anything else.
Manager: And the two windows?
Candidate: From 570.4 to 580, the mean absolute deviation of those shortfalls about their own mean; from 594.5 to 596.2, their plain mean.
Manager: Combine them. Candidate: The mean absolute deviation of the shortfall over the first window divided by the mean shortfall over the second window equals 0.48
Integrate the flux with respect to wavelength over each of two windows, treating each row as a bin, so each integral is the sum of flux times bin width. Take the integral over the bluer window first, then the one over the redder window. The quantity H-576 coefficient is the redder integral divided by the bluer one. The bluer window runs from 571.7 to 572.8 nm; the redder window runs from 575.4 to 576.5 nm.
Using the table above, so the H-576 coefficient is 1.02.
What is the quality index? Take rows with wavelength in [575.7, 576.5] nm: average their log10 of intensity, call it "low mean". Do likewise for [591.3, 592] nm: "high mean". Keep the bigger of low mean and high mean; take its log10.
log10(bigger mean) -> 0.112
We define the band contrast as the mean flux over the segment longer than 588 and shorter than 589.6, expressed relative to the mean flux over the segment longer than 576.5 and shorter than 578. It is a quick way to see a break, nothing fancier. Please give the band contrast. 0.6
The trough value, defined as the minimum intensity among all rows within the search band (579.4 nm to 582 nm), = 17.51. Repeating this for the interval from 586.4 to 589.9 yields 5.958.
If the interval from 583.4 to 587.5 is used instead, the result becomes 15.67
